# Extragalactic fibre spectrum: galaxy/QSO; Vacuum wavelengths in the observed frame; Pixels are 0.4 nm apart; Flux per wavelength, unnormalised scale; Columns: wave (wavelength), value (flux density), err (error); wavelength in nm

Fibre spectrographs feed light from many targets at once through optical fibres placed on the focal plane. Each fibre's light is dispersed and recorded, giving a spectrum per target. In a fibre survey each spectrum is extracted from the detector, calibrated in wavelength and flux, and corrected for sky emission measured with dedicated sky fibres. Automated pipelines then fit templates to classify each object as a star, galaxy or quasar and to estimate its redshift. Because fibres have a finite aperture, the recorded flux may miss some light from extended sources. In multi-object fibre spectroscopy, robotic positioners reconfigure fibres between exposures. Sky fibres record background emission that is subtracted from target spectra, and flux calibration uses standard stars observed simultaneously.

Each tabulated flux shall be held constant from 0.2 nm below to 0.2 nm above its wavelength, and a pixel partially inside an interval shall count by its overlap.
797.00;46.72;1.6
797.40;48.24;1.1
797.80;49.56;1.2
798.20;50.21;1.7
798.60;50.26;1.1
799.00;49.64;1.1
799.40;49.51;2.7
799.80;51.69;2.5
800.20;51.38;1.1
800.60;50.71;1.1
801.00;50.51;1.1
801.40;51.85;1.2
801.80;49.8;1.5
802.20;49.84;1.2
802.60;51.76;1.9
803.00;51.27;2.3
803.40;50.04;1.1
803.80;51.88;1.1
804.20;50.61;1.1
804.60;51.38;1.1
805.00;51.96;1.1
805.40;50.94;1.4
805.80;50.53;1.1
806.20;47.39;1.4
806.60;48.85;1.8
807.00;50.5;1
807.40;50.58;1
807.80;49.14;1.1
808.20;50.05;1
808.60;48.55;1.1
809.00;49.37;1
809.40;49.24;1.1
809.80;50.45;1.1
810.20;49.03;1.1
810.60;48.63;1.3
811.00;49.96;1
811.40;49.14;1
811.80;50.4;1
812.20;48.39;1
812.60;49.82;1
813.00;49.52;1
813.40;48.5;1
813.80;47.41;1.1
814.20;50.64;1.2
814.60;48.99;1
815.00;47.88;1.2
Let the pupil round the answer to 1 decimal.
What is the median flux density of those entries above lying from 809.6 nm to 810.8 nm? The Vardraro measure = 49.0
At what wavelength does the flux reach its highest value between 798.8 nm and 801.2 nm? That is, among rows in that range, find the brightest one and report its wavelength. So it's 799.80 nm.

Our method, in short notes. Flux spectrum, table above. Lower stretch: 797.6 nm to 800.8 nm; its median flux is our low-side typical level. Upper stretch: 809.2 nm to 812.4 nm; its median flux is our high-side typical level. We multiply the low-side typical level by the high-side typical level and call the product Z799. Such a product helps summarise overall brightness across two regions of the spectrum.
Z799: 2471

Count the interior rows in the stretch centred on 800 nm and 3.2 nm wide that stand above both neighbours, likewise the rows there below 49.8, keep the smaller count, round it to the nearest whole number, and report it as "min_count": 1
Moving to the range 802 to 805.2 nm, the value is 0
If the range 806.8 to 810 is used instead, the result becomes 3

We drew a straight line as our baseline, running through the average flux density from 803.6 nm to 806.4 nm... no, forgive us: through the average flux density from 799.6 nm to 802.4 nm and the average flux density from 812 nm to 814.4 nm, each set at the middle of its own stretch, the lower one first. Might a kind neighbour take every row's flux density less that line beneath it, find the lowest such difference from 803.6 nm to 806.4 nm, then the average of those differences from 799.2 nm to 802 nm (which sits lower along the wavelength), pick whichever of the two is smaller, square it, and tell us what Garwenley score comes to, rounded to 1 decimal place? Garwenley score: 7.2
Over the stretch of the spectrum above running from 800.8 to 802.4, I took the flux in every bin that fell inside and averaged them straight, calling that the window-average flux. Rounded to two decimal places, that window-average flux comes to 50.50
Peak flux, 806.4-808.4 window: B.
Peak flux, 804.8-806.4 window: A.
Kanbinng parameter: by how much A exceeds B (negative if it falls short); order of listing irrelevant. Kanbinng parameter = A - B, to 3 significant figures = 1.38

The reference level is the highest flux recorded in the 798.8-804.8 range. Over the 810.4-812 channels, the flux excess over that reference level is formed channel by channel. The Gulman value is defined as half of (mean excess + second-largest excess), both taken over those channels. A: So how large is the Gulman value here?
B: -2.1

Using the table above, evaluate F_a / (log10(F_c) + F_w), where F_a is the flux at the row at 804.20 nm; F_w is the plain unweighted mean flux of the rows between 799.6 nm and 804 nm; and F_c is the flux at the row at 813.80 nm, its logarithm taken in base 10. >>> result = 0.961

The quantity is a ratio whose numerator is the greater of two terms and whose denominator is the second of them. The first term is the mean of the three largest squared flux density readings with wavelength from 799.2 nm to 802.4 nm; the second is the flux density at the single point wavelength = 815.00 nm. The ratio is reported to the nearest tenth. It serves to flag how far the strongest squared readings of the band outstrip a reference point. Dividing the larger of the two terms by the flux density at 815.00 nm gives 55.7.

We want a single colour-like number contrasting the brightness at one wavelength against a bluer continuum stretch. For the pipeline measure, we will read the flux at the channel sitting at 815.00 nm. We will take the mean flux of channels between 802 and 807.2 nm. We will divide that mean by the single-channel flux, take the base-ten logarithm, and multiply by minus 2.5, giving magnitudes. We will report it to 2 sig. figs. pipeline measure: -0.059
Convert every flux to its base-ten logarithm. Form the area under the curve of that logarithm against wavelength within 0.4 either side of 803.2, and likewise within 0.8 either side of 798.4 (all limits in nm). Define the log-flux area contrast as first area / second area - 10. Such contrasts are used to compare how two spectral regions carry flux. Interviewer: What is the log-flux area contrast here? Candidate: -9.50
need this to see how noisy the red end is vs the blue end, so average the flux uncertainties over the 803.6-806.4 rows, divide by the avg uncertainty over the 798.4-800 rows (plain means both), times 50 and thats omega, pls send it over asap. 32.0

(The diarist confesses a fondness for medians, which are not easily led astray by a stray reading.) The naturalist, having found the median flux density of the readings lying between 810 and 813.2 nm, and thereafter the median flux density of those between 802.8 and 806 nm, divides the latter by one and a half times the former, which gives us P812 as 0.691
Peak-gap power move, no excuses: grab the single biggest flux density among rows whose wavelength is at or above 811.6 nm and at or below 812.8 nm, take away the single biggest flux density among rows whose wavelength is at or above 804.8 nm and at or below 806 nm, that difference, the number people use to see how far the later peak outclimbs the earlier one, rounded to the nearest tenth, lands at -1.6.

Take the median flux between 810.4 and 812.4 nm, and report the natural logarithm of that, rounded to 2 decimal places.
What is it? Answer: 3.89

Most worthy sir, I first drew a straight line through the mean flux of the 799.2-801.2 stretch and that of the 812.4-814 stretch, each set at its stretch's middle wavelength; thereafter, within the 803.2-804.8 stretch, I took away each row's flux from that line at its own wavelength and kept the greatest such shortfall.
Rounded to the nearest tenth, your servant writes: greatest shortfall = 0.2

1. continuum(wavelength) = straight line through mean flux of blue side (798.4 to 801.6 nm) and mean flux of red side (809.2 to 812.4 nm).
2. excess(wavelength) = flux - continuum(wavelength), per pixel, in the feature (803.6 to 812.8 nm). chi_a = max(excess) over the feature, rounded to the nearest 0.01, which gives 1.86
